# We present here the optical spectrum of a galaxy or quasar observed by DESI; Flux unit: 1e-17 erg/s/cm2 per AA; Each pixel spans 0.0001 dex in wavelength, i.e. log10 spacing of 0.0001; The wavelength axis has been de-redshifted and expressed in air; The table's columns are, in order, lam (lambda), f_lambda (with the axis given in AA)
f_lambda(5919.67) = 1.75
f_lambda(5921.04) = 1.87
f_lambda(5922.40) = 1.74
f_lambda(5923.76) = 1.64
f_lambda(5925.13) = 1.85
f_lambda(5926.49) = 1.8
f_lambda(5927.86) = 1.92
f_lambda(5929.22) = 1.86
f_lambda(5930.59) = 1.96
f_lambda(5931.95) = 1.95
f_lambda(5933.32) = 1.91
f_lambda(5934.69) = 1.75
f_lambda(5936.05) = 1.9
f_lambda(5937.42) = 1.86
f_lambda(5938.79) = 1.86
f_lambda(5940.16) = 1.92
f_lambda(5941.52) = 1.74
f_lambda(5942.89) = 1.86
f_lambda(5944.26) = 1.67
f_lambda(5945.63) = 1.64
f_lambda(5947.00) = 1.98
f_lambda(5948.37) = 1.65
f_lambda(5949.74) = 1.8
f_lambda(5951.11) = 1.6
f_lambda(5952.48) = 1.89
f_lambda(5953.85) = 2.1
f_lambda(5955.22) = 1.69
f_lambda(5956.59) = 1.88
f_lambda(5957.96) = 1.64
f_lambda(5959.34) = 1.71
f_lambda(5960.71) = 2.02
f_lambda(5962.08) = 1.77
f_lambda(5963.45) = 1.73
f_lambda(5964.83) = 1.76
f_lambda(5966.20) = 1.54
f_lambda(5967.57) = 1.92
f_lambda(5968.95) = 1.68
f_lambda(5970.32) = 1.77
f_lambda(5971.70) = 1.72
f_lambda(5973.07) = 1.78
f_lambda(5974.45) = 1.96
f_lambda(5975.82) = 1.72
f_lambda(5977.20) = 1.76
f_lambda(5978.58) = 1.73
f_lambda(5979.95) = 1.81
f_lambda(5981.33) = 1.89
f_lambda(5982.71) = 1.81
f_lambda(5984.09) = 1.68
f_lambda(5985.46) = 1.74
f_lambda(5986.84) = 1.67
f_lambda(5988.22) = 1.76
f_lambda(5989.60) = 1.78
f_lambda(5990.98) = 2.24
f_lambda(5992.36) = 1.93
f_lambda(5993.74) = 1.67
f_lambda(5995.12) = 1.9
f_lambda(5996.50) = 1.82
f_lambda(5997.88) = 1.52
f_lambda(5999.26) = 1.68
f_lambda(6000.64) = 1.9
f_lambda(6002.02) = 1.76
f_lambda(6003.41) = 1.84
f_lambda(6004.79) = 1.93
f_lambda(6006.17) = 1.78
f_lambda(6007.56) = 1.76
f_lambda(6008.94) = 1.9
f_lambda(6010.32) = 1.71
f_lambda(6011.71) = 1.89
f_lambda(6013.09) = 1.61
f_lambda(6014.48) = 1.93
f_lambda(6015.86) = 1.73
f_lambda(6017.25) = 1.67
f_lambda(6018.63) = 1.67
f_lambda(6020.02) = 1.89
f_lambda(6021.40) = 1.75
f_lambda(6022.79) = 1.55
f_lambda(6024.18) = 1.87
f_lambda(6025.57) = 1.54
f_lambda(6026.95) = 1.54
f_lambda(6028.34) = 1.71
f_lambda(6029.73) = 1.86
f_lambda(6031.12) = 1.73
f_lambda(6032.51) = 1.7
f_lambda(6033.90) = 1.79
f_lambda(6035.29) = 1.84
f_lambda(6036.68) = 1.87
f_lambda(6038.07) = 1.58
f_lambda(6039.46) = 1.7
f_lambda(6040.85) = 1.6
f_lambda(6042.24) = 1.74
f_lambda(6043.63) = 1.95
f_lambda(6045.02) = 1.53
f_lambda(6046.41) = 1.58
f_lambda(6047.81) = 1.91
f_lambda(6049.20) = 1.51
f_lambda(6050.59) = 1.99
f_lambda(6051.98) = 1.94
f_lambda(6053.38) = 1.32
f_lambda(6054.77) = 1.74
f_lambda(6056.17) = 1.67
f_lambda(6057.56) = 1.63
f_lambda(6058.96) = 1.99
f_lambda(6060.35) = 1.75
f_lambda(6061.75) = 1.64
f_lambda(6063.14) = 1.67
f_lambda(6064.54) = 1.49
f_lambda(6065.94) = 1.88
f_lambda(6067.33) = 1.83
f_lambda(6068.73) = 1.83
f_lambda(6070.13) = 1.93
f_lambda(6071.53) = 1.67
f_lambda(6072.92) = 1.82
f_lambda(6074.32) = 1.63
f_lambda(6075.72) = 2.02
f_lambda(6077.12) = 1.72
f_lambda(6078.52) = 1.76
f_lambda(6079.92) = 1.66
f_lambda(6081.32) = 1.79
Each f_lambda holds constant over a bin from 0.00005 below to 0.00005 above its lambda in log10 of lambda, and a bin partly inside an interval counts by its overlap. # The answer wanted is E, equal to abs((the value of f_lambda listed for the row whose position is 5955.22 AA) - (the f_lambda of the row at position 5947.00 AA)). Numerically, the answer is 0.29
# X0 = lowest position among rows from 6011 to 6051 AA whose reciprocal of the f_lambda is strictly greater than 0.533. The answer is 6013.09 AA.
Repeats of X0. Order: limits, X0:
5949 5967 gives 5949.74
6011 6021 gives 6013.09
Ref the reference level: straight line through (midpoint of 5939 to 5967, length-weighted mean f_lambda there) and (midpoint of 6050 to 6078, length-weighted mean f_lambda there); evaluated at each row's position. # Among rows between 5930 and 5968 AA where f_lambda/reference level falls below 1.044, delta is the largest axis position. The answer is 5966.20 AA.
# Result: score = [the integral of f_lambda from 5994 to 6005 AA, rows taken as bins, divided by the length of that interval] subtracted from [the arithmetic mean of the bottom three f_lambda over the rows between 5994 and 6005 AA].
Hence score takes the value -0.130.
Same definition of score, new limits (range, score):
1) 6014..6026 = -0.147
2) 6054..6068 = -0.140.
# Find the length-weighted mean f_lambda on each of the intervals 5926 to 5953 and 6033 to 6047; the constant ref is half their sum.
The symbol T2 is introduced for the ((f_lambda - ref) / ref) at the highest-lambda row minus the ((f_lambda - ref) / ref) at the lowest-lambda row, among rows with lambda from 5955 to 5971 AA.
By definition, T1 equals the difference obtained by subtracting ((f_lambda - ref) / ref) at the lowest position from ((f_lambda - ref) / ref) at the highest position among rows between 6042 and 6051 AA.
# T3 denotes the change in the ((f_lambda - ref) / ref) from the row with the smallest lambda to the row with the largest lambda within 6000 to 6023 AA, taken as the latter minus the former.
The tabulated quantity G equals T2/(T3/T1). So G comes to -0.03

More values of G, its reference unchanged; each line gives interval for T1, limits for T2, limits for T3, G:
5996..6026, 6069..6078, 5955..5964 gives 0.83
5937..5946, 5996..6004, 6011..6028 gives 0.01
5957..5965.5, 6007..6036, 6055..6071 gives 0.02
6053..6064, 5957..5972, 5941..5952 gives -0.11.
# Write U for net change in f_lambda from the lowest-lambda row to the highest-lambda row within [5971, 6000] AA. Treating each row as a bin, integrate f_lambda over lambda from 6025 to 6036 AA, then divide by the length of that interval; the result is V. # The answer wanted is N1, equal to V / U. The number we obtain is -43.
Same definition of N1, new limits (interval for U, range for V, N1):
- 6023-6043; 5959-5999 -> -14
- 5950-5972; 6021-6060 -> 14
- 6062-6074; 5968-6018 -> 12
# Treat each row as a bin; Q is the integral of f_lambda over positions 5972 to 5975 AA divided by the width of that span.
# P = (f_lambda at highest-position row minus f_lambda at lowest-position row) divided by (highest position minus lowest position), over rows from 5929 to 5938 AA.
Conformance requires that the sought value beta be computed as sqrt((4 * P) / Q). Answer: 0.00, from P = 0.000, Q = 1.85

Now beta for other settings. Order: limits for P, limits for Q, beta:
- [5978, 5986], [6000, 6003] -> 0.06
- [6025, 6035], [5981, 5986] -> 0.26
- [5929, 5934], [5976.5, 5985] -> 0.17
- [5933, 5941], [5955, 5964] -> 0.06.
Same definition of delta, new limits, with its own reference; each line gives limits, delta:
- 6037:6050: 6049.20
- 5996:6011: 6010.32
